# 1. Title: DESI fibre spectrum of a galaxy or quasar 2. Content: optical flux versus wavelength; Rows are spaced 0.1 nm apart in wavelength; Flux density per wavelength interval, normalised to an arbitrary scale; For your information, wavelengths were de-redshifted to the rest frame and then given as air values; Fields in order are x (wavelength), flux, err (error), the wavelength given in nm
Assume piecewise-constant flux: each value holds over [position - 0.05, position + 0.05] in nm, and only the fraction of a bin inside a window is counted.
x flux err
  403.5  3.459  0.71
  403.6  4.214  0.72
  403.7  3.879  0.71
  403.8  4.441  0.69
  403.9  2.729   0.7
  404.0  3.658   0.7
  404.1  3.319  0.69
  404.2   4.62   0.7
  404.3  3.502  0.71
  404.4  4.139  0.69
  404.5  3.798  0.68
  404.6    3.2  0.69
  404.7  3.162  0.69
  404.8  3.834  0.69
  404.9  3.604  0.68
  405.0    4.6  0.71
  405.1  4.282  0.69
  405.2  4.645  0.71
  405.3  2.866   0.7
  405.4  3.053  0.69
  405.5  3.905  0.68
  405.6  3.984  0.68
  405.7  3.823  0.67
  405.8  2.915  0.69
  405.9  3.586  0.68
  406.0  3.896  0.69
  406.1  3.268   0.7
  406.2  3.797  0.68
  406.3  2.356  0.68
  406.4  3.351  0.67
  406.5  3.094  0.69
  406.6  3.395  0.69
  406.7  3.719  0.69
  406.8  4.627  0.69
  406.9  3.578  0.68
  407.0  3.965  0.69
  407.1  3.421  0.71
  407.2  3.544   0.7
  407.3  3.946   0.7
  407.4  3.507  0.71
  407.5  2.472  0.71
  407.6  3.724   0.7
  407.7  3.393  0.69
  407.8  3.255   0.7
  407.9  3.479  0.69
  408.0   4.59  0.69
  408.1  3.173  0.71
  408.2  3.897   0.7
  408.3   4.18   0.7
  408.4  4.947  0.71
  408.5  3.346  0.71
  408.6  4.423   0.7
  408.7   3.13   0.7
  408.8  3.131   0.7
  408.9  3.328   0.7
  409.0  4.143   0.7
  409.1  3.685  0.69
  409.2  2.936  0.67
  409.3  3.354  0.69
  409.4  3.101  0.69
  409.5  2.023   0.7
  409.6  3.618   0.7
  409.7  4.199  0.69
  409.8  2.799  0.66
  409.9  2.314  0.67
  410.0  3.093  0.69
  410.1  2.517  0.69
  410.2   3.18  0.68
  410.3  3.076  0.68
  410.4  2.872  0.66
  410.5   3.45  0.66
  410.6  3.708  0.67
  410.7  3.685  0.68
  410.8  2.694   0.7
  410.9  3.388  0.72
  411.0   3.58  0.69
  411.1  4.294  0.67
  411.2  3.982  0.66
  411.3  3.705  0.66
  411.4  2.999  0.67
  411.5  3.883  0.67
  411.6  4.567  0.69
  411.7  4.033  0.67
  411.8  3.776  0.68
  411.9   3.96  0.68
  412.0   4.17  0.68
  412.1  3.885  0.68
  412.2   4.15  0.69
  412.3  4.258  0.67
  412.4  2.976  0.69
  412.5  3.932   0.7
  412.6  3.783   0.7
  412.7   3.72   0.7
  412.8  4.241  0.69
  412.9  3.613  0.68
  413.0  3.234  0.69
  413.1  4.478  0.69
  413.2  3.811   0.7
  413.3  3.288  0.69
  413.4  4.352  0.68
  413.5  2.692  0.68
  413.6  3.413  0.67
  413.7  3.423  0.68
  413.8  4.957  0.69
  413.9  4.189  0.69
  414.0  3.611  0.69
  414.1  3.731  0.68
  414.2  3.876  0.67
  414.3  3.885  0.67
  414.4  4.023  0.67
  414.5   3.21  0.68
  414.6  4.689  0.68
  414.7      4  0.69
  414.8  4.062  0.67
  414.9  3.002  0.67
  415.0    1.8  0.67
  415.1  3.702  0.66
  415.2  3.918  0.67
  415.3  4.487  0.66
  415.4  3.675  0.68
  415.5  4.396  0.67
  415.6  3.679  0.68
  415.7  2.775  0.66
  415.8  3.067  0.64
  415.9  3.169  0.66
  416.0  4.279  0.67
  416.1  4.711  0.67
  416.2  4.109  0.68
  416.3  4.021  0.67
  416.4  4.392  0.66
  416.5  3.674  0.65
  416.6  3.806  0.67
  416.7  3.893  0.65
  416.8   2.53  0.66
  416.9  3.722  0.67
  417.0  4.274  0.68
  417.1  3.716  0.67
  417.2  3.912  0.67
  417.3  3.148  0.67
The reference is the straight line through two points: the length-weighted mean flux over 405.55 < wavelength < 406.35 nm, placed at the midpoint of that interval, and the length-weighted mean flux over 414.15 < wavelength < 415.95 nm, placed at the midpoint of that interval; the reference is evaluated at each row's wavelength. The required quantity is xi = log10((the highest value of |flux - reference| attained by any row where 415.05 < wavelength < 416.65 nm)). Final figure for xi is 0.02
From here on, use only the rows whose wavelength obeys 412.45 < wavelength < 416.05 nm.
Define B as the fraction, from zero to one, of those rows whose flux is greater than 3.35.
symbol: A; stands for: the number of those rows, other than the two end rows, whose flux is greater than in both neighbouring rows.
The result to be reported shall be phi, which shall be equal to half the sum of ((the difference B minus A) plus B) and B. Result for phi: -3.4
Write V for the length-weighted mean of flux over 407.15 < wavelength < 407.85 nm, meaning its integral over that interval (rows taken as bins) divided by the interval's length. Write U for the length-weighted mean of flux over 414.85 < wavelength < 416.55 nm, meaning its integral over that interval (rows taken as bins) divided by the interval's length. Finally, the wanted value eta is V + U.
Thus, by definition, 7.10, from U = 3.70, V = 3.41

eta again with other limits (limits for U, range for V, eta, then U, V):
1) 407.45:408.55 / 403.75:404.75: 7.33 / 3.68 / 3.66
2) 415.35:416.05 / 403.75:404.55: 7.35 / 3.58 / 3.78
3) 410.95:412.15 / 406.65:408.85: 7.60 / 3.90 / 3.70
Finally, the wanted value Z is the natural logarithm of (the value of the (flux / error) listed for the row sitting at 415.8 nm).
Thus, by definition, 1.57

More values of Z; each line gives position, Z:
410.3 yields 1.51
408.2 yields 1.72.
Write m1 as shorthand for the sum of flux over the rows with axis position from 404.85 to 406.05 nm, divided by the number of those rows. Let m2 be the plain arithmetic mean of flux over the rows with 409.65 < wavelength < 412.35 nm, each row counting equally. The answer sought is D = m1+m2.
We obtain 7.33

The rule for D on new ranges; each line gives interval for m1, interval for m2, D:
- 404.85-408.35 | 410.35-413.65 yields 7.34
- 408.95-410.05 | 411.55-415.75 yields 7.00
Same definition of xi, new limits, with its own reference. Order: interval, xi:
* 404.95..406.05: 0.08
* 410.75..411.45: -0.07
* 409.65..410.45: 0.09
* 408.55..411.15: 0.18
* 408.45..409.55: 0.18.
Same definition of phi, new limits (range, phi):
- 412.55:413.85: -0.3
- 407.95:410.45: -2.9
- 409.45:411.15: -1.3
